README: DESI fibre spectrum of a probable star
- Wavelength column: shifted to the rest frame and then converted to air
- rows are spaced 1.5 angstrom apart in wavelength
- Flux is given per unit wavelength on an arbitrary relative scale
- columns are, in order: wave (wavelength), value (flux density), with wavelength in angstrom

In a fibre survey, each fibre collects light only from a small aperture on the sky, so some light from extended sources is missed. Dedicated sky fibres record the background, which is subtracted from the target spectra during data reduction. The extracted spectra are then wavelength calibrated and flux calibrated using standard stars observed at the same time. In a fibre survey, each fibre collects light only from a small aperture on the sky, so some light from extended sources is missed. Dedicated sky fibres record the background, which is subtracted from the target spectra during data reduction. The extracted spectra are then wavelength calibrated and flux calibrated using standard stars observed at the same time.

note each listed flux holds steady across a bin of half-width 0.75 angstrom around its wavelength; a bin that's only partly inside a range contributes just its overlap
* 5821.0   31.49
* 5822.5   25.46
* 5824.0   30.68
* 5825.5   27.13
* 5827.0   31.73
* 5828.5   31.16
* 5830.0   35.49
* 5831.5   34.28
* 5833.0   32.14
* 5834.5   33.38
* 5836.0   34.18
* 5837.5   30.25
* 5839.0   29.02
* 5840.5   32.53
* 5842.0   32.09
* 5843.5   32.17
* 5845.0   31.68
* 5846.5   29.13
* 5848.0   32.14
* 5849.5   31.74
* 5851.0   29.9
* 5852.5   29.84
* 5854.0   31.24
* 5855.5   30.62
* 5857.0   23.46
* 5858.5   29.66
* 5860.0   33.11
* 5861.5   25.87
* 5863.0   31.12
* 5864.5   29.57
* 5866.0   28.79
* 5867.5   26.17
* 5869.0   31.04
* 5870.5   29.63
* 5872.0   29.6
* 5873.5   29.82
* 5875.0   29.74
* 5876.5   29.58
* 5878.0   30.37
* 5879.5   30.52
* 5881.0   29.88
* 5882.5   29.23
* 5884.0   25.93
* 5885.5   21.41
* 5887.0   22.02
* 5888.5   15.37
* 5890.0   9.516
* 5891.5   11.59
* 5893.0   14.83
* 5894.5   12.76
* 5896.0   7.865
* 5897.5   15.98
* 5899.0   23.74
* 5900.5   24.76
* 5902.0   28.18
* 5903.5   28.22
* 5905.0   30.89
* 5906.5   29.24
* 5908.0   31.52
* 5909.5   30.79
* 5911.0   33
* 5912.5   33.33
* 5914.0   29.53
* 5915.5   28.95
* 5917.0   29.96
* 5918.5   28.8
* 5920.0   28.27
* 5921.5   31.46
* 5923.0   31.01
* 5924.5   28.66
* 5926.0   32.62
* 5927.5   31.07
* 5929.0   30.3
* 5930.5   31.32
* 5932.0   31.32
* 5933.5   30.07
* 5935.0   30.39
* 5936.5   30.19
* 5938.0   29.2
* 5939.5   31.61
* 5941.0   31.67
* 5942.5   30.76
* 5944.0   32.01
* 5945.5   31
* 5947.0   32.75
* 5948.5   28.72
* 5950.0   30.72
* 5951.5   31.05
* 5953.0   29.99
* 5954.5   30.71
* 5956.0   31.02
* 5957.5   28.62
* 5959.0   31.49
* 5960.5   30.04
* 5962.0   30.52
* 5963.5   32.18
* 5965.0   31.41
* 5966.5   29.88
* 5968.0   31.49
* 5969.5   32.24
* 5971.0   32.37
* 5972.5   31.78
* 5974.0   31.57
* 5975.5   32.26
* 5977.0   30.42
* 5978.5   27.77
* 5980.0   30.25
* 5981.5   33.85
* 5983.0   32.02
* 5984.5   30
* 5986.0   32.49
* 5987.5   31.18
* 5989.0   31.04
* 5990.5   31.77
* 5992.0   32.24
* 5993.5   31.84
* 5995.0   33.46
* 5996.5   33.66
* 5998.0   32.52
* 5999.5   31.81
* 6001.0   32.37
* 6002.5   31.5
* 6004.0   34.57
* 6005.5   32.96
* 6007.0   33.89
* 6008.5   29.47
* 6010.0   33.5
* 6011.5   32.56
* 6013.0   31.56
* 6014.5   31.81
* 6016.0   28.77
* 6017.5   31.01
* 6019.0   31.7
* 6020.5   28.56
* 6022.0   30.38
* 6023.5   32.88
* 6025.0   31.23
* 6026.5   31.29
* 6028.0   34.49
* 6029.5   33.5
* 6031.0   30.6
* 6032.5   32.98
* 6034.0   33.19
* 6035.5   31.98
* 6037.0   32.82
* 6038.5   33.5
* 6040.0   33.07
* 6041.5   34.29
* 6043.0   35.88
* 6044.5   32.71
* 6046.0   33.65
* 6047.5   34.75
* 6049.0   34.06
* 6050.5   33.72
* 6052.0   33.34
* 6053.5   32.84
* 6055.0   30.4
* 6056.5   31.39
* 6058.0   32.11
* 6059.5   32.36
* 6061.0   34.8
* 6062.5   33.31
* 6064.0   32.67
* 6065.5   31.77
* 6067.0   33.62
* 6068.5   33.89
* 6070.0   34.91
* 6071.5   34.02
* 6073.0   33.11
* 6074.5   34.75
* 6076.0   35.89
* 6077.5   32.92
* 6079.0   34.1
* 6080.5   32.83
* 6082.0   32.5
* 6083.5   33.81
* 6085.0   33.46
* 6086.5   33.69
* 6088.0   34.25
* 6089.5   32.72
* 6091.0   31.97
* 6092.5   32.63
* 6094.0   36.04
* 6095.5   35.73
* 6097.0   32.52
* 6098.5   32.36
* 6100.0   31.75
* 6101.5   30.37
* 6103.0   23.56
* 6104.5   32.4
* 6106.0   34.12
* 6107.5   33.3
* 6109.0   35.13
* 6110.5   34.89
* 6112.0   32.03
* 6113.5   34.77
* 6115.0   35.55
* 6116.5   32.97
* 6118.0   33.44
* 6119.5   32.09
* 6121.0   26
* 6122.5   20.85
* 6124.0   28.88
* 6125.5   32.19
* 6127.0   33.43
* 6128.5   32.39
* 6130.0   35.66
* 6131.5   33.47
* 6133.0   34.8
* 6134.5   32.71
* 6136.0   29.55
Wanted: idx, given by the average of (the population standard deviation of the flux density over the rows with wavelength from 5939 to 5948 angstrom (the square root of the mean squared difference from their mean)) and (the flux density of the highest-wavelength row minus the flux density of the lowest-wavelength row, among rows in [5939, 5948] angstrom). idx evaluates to 0.9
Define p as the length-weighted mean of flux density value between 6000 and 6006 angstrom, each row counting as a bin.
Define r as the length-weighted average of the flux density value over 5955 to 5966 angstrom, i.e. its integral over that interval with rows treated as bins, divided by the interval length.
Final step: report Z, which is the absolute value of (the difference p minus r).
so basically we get 2.1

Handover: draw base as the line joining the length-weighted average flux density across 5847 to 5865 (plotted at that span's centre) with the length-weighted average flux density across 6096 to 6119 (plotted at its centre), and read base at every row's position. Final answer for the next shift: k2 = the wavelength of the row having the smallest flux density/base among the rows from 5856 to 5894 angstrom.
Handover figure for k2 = 5890.0 angstrom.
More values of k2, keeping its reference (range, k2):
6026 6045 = 6031.0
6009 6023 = 6020.5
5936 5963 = 5957.5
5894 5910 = 5896.0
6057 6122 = 6103.0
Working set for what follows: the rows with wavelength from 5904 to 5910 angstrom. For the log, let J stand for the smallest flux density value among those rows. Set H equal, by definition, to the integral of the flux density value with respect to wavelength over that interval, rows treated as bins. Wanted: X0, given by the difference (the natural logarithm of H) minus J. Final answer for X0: -24.0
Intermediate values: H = 183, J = 29.24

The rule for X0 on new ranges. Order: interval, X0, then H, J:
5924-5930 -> -23.4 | 185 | 28.66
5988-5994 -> -25.8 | 190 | 31.04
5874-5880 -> -24.4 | 180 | 29.58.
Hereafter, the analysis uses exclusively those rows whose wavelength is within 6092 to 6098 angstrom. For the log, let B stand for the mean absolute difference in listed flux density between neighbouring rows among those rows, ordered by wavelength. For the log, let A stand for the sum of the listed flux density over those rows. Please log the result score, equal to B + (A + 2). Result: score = 141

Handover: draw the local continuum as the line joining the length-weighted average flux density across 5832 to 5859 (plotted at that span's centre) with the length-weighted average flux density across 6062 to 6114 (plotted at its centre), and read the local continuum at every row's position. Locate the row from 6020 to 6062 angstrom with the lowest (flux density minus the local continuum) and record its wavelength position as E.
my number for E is 6020.5 angstrom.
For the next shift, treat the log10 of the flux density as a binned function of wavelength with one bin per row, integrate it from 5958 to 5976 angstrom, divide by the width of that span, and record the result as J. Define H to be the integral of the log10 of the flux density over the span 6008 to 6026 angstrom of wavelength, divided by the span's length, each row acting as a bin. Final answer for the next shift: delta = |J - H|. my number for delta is 0.004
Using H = 1.49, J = 1.50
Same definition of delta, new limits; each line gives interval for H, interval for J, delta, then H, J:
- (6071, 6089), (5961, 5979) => 0.035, 1.53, 1.49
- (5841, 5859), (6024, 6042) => 0.034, 1.48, 1.51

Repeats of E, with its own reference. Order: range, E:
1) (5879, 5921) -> 5896.0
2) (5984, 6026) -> 6020.5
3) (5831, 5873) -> 5857.0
